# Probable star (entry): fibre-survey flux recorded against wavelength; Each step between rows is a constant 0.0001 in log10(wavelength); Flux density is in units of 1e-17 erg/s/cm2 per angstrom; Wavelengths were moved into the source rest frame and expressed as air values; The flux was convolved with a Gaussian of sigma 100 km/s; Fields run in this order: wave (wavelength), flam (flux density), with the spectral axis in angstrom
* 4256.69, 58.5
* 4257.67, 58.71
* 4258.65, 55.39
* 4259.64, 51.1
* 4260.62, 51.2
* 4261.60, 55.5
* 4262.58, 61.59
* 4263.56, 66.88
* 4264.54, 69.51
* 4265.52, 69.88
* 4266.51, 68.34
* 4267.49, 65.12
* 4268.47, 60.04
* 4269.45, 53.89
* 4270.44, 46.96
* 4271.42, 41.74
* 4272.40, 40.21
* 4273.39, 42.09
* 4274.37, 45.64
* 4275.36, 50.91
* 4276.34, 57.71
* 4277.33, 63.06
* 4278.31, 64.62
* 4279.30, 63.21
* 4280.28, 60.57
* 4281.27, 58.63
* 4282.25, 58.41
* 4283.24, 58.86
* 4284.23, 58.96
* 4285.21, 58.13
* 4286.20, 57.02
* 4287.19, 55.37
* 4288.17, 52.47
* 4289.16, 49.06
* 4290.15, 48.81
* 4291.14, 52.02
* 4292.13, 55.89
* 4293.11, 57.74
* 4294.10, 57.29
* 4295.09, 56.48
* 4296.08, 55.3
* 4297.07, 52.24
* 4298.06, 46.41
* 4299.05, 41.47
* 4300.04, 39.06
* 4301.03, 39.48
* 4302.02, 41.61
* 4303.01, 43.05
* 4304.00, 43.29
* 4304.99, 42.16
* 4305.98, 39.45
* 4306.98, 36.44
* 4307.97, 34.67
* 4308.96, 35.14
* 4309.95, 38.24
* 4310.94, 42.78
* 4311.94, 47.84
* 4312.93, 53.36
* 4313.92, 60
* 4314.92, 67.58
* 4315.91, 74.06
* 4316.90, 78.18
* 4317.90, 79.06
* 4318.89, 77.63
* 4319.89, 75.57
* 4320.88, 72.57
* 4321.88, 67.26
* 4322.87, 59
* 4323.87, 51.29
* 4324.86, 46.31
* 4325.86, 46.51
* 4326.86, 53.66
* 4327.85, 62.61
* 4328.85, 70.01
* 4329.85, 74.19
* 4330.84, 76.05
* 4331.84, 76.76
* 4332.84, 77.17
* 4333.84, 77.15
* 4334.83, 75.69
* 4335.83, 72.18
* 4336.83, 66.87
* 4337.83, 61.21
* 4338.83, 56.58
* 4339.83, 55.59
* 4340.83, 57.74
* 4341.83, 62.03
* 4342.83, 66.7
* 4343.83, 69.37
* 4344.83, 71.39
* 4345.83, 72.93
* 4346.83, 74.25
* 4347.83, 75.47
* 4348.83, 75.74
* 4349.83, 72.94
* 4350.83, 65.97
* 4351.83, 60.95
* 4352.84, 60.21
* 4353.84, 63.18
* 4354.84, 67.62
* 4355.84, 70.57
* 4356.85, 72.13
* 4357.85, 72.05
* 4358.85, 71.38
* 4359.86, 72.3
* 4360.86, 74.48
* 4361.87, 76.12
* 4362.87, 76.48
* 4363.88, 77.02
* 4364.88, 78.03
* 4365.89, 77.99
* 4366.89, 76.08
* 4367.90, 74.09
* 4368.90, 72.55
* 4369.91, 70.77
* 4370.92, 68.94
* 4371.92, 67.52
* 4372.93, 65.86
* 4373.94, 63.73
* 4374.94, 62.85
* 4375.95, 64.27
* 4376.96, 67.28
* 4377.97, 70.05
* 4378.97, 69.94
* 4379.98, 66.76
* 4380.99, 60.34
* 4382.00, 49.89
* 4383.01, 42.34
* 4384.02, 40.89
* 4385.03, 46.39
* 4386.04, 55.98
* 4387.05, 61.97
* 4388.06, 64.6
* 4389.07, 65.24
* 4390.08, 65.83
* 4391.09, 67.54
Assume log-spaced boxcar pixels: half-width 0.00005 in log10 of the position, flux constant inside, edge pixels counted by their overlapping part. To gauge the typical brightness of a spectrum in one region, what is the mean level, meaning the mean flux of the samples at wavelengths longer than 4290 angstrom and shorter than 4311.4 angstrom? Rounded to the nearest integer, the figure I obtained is 45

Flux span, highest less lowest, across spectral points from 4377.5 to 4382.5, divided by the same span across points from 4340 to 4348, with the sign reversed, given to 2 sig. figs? -1.1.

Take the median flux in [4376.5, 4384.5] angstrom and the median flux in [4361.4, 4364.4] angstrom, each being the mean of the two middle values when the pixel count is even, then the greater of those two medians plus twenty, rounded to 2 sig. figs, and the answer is 96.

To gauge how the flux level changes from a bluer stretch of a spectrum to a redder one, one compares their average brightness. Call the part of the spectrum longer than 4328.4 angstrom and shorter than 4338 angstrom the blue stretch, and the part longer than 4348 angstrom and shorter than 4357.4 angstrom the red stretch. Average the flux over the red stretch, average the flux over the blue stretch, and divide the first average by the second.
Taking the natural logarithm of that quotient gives -0.07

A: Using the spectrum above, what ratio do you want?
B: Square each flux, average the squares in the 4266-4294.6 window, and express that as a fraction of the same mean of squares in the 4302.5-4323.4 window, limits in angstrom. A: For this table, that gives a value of 0.9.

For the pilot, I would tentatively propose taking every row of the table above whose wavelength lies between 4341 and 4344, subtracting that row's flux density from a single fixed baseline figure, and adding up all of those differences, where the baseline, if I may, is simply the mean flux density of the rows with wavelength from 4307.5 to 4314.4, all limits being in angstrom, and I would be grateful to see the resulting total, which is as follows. -64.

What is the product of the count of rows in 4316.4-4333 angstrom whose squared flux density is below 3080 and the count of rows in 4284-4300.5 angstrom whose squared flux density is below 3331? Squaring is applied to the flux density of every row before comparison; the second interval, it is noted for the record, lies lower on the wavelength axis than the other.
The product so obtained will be 56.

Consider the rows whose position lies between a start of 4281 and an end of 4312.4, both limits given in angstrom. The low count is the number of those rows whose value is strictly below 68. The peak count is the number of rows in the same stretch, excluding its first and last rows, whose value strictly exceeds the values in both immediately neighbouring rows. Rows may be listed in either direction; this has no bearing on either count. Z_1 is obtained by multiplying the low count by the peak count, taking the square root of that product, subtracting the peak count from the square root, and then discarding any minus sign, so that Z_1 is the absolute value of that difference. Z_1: 6.8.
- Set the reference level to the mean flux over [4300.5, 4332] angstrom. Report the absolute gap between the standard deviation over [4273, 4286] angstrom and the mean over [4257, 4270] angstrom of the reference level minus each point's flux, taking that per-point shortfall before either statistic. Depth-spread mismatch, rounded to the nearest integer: 11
